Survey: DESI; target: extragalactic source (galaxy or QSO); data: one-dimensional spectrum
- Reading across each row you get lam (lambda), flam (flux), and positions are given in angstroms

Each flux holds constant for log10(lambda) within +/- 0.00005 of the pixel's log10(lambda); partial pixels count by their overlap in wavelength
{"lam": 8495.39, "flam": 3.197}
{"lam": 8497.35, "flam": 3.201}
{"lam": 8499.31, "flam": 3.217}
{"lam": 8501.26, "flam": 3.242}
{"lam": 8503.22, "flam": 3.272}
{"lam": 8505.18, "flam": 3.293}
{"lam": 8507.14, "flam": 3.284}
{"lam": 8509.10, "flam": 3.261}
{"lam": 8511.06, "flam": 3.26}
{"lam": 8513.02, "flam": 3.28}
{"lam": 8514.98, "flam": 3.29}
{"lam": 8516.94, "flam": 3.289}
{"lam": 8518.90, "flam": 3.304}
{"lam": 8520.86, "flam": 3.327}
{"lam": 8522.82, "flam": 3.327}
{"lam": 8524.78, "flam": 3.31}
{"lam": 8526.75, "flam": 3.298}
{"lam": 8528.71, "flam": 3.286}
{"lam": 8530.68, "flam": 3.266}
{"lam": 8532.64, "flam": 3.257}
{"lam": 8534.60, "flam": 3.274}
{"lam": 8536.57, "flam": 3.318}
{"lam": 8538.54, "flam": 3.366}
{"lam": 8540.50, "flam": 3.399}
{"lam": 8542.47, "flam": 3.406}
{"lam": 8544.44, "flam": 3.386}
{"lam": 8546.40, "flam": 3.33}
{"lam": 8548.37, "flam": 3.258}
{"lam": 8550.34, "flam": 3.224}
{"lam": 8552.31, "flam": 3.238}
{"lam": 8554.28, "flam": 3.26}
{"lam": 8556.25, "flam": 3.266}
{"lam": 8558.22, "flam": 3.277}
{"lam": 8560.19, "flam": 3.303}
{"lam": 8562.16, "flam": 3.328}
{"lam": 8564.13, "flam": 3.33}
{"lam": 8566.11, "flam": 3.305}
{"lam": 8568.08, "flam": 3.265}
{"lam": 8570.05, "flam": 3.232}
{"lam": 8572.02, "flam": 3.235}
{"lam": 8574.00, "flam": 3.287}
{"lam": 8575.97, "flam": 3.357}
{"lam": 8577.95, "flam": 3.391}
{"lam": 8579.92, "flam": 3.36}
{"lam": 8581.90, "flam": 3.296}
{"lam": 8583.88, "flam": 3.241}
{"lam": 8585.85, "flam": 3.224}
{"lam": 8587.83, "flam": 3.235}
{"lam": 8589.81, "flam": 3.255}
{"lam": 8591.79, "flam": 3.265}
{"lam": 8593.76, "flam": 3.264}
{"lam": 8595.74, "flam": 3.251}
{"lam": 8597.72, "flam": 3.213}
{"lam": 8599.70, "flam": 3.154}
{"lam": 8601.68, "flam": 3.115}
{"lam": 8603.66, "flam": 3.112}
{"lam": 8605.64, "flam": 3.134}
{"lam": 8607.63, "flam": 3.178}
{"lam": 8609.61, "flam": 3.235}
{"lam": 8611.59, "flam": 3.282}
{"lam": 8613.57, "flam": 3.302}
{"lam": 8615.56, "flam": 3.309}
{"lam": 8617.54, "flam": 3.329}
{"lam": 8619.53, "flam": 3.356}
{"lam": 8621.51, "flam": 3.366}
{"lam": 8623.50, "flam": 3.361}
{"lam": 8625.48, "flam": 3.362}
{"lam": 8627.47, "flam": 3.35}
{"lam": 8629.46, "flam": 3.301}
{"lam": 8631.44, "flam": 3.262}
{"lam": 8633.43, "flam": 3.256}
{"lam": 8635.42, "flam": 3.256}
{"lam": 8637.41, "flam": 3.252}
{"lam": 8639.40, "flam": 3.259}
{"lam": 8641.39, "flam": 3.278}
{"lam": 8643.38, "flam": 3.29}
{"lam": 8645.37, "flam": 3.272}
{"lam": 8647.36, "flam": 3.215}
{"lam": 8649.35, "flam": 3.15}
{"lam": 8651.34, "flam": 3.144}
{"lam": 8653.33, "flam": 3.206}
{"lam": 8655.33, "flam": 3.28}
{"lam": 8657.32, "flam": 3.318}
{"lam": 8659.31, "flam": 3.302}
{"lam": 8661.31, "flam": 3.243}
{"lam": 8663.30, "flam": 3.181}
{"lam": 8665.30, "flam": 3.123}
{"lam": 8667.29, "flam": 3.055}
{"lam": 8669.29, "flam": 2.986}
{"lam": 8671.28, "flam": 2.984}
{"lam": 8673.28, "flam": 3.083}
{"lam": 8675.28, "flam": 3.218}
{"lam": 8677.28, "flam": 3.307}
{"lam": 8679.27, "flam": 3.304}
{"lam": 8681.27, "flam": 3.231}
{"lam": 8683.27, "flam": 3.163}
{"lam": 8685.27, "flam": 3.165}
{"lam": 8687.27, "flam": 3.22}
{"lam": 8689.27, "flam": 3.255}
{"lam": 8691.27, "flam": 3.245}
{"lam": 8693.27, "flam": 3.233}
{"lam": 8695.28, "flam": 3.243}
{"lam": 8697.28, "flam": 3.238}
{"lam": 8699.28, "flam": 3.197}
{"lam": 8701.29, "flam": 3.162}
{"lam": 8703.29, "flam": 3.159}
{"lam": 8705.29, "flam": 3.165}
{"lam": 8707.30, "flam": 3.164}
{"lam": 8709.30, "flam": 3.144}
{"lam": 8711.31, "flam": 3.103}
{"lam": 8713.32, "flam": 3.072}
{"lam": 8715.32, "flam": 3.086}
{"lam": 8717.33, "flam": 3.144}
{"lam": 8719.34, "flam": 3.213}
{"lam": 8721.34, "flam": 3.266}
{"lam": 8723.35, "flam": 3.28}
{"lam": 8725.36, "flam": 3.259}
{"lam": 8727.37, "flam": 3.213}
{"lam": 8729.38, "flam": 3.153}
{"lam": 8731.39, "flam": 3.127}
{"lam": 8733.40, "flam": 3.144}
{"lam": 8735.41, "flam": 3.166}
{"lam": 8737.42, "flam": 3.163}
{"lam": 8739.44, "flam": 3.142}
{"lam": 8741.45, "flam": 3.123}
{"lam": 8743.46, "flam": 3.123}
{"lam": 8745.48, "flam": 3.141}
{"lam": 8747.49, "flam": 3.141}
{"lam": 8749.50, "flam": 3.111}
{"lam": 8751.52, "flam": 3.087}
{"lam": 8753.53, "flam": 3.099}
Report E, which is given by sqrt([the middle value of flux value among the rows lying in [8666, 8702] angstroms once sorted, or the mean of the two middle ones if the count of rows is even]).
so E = 1.79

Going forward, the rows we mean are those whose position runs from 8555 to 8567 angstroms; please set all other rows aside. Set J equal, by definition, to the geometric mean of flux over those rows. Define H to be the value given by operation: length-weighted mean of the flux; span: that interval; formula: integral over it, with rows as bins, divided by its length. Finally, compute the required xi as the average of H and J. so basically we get 3.30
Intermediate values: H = 3.30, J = 3.30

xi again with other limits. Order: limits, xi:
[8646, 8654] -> 3.18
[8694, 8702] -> 3.21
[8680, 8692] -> 3.21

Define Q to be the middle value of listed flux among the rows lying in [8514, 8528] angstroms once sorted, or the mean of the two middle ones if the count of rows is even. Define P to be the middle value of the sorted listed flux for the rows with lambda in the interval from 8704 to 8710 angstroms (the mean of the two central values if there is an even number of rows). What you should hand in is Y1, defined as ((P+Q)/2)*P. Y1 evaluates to 10.2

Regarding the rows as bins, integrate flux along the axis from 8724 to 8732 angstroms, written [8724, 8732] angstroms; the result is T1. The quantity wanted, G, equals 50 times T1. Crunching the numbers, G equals 1278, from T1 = 25.6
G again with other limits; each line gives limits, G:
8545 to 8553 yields 1309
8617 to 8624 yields 1173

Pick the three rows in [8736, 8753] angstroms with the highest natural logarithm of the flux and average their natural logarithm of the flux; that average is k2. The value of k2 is 1.15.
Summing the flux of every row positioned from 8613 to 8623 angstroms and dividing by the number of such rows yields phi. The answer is 3.33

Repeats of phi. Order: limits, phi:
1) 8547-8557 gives 3.25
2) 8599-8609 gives 3.14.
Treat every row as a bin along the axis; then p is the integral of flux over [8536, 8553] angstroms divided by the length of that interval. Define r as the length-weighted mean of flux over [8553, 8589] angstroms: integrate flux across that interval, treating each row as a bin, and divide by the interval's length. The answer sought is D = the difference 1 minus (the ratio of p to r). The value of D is -0.012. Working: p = 3.33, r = 3.29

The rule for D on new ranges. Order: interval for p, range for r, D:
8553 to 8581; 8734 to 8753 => -0.053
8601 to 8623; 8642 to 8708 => -0.017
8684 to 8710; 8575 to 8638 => 0.021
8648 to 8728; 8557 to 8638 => 0.026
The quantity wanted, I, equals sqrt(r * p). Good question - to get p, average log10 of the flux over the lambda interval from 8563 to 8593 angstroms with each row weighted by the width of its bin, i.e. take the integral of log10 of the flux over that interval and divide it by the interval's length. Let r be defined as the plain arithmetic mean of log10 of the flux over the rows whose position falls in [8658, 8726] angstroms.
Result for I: 0.510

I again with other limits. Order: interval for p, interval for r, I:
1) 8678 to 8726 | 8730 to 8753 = 0.500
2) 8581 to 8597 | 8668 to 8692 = 0.507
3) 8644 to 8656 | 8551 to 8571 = 0.511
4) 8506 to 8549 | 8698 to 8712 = 0.509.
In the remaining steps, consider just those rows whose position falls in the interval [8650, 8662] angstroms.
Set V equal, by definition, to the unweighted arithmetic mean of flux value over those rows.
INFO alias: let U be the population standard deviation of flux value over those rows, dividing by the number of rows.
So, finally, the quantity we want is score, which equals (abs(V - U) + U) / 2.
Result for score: 1.62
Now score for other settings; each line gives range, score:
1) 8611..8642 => 1.65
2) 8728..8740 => 1.57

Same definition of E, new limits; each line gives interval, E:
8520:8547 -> 1.82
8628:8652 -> 1.80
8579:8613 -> 1.80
